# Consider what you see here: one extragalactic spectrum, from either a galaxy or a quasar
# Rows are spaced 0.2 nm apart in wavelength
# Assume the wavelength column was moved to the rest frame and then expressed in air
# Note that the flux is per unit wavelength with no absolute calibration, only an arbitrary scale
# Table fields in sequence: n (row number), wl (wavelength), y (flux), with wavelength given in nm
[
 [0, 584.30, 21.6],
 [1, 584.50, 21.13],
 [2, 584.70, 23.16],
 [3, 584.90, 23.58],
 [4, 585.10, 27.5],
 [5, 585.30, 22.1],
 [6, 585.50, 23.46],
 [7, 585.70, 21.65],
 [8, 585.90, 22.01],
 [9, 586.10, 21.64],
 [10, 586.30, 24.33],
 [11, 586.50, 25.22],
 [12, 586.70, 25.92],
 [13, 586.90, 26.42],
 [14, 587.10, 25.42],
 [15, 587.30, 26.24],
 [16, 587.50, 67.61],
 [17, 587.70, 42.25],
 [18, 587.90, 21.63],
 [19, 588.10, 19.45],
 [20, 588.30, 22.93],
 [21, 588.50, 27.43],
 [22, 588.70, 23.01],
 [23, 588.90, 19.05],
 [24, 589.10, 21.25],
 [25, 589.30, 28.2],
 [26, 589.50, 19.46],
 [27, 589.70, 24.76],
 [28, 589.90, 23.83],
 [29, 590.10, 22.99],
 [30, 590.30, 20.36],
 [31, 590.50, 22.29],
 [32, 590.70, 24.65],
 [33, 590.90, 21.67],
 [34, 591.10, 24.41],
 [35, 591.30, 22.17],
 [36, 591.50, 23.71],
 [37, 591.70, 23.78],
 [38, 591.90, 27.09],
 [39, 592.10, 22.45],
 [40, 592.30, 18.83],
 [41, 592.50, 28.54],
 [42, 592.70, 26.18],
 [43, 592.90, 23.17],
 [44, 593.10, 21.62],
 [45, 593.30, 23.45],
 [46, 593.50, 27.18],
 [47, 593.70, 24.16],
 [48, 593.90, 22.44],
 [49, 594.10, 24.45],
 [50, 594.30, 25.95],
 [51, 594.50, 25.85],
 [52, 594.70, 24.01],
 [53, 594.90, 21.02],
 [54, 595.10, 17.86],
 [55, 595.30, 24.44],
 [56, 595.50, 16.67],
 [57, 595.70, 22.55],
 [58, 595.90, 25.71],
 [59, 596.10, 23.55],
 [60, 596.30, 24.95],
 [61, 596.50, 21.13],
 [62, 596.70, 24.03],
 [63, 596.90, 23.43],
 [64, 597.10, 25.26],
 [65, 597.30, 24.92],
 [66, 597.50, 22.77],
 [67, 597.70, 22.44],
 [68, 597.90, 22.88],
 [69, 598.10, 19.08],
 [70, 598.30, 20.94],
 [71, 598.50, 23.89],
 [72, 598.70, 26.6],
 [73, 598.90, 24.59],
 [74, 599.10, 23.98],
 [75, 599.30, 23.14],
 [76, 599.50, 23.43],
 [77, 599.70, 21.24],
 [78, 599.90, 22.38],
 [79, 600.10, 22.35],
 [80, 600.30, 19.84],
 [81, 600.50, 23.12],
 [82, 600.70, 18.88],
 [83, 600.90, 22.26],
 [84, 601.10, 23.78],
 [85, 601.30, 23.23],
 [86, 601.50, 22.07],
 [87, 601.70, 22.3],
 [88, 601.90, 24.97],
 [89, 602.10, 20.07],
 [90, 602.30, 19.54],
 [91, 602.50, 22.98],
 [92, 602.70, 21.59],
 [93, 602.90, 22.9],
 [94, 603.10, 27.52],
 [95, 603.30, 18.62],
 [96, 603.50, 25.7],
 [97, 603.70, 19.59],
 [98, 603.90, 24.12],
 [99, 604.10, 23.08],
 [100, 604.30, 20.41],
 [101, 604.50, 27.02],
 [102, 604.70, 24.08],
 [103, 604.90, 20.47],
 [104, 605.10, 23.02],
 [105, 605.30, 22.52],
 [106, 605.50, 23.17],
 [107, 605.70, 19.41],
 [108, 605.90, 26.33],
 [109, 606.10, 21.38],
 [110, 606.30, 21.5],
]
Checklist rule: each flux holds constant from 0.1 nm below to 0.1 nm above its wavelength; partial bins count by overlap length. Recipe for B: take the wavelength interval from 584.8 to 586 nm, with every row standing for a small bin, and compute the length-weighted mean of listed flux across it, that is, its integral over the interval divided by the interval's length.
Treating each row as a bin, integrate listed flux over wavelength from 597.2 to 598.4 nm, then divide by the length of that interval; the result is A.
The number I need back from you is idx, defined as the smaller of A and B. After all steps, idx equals 22.2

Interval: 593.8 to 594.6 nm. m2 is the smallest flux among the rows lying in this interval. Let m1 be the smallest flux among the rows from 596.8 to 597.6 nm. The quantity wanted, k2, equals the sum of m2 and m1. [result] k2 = 45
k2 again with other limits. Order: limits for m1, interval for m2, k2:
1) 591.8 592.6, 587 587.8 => 44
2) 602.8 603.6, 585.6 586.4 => 40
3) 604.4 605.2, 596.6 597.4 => 44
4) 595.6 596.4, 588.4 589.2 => 42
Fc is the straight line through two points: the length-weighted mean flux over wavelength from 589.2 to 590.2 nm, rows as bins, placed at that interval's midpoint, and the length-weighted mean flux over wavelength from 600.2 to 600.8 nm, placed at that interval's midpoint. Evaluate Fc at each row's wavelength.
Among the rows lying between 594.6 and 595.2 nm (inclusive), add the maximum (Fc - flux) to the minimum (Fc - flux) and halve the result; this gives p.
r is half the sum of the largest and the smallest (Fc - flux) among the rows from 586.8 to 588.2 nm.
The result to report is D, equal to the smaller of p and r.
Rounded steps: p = 1.4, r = -19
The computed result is -19.1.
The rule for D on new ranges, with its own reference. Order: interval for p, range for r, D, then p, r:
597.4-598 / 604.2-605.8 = -4.0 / -1.2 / -4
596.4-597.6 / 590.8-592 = -1.5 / -1.5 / -1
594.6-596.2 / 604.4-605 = -4.4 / 0.9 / -4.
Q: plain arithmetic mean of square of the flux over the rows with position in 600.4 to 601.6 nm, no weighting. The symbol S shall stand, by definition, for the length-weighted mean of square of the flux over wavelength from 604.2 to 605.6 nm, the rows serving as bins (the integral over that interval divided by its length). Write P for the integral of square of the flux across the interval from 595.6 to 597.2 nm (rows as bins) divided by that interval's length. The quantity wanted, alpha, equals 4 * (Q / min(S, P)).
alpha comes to 3.74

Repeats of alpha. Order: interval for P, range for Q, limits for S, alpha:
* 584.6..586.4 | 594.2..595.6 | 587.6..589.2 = 3.73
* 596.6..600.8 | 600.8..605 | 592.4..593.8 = 3.97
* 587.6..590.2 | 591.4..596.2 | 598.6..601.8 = 4.33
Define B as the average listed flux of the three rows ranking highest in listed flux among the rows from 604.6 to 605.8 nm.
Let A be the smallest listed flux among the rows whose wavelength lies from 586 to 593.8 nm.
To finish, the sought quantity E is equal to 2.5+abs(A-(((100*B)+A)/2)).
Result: 1164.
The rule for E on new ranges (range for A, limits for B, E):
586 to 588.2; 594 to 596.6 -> 1285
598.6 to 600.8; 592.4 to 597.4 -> 1358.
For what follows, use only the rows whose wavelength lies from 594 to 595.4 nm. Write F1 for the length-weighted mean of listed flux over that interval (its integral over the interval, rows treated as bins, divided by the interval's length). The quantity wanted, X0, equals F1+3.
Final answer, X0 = 26.4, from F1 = 23.4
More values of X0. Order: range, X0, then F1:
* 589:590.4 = 26.0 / 23.0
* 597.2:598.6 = 25.4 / 22.4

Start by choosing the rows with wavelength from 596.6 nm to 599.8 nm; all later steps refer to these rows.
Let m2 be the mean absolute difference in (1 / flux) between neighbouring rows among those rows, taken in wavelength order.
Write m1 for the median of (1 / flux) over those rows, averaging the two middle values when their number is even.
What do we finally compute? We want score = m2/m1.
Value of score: 0.07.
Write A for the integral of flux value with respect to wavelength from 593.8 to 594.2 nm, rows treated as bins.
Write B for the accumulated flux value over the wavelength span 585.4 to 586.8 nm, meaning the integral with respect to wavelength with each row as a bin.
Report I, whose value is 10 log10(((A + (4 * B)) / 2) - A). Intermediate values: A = 9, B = 33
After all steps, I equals 17.9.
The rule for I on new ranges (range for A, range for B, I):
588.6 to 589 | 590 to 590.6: 13.4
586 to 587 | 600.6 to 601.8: 16.1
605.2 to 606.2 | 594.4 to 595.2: 13.8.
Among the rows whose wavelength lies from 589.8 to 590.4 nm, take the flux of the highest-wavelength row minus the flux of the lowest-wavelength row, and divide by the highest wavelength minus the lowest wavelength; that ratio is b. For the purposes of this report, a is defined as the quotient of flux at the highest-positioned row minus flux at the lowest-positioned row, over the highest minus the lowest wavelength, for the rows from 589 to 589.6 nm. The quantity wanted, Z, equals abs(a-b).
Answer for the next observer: 4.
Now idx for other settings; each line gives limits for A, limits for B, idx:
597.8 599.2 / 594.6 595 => 22.5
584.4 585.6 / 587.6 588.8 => 23.5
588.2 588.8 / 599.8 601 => 21.5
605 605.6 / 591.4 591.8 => 22.9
